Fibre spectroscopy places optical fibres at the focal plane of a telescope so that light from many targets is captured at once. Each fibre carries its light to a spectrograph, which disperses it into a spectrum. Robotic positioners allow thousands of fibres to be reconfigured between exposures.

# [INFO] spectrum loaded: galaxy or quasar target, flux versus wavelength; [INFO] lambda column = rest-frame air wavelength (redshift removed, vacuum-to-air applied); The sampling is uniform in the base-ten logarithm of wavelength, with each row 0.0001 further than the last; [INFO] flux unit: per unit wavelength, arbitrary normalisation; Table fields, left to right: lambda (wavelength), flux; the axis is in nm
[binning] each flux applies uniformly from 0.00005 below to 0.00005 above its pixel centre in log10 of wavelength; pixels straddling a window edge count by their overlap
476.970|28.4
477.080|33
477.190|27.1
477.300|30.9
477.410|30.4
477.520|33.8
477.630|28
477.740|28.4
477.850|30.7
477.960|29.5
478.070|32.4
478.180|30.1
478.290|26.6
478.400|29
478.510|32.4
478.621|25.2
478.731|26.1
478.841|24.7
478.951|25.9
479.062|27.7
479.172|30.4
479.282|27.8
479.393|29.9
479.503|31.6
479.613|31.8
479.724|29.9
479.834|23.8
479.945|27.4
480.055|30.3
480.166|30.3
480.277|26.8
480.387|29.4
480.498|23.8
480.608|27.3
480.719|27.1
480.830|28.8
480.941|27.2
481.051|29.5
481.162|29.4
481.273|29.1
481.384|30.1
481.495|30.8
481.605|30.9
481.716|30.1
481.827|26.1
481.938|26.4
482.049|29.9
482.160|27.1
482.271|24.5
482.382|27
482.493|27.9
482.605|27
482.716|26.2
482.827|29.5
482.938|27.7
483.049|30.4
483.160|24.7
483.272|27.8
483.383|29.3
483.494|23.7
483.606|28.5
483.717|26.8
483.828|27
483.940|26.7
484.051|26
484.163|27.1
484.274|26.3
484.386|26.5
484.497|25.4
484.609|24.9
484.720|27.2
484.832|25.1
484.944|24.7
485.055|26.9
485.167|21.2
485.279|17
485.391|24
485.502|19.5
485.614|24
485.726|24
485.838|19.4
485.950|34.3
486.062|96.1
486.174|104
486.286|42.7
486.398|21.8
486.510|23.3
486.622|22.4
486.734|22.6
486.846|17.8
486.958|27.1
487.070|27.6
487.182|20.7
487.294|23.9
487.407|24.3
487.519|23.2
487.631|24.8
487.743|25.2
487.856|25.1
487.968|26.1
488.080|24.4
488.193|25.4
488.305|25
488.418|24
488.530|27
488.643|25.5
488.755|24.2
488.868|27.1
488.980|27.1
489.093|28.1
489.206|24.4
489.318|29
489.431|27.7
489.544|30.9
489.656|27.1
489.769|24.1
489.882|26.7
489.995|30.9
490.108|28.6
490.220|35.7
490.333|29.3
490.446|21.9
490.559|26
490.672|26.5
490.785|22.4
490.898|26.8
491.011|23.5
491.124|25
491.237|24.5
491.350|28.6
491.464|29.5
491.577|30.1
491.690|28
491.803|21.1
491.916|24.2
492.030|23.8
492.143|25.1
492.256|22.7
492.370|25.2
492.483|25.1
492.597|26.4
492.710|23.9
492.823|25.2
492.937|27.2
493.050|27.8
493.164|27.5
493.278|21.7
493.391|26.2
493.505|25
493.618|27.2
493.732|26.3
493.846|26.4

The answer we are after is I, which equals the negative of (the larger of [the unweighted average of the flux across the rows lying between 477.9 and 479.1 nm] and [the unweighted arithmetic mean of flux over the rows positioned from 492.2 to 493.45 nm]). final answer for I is -28.1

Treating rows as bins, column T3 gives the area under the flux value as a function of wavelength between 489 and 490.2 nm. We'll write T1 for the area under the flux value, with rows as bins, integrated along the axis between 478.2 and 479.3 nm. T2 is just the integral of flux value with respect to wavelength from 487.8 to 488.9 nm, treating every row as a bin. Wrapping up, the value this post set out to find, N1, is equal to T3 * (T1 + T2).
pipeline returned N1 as 1957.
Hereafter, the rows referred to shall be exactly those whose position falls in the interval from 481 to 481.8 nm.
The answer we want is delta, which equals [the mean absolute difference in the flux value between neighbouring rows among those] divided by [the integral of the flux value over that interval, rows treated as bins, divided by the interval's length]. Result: 0.02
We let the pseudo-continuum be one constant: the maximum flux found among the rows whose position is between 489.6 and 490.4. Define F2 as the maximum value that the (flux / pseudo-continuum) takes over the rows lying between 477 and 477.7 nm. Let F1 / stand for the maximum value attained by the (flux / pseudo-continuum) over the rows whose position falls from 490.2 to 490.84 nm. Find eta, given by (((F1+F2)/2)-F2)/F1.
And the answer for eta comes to 0.03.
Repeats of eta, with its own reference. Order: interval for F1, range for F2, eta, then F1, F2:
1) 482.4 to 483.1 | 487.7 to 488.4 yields 0.07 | 0.85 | 0.73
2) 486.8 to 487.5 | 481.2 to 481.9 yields -0.06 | 0.77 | 0.87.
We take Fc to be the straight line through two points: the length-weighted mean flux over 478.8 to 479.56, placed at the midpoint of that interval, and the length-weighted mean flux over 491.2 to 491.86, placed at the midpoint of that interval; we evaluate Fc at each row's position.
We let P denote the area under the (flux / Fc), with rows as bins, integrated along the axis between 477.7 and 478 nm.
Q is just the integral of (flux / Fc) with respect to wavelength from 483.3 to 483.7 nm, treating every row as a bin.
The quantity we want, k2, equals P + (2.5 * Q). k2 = 1.29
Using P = 0.311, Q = 0.390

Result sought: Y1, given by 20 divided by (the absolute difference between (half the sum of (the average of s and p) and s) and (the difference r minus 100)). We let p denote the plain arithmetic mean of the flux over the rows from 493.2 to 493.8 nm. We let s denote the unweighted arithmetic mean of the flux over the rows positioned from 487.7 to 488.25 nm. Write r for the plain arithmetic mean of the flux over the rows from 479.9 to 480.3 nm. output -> 0.207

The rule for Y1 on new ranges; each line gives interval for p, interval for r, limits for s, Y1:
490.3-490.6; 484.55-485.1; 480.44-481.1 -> 0.198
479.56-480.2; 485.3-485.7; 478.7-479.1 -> 0.192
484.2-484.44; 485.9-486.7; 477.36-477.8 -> 0.250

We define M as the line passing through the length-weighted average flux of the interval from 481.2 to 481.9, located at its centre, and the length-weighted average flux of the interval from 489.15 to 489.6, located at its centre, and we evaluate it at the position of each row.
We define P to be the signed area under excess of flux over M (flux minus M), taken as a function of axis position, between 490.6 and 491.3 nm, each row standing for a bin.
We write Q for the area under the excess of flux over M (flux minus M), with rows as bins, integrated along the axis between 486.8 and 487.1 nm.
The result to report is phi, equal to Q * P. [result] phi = 2.7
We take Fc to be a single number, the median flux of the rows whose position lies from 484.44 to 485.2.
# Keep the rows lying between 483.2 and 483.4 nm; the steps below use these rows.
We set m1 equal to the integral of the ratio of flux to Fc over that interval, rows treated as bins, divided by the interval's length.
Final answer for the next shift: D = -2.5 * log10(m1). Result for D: -0.12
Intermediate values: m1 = 1.12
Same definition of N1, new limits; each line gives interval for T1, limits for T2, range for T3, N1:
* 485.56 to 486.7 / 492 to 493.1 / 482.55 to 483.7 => 2349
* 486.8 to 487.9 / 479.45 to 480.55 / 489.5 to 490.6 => 1788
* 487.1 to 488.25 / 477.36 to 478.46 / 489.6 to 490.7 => 1858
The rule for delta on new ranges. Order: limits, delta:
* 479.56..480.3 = 0.10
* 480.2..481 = 0.09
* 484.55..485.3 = 0.12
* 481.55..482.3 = 0.08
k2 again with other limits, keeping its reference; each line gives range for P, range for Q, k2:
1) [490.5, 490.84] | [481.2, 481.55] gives 1.24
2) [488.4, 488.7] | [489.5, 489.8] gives 1.04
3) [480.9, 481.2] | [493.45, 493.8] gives 1.16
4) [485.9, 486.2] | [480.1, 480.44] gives 1.70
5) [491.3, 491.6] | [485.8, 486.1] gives 1.65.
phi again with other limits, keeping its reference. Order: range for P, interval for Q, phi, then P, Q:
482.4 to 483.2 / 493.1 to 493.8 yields 1.4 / -1.2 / -1.12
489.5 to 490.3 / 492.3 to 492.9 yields -1.3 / 1.0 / -1.36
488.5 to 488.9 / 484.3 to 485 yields 2.1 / -0.9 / -2.25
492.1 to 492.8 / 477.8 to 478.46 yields 0.4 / -1.9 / -0.22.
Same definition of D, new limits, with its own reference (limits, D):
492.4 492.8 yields 0.00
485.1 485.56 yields 0.22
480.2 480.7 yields -0.08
